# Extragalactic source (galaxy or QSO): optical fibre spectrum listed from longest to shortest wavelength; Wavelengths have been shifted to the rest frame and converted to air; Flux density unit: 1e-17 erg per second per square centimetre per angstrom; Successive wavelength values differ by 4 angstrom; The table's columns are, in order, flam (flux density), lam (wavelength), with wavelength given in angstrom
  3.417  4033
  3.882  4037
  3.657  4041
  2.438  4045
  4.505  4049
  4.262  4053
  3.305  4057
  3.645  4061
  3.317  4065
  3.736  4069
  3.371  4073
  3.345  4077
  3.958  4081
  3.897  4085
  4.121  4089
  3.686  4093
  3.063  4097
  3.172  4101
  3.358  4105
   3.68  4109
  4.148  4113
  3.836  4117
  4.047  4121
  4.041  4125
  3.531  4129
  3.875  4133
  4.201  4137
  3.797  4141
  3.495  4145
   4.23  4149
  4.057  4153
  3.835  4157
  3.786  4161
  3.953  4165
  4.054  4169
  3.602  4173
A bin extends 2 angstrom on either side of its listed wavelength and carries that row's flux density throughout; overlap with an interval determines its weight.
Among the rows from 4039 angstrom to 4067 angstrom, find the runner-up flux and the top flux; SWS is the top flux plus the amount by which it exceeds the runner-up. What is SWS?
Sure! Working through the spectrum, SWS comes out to 4.75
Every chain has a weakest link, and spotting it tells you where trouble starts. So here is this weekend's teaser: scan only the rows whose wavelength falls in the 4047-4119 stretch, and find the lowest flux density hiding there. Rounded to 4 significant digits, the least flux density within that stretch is 3.063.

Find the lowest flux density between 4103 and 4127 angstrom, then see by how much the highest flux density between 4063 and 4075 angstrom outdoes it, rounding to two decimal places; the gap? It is 0.38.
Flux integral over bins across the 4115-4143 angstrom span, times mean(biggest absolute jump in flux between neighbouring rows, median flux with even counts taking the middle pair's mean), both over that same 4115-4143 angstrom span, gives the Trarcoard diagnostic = 240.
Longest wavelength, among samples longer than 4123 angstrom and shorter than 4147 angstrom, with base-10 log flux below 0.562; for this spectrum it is 4145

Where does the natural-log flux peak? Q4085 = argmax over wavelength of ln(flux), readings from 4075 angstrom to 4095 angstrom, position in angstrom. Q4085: 4089 angstrom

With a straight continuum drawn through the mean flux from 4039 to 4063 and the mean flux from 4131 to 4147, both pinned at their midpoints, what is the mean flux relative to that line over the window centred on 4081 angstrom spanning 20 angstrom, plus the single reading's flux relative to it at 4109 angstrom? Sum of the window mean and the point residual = -0.1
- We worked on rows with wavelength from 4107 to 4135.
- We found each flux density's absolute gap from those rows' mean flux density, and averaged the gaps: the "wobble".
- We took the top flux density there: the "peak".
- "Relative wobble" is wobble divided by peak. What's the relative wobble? 0.041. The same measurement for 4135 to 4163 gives 0.050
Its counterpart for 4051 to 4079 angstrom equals 0.063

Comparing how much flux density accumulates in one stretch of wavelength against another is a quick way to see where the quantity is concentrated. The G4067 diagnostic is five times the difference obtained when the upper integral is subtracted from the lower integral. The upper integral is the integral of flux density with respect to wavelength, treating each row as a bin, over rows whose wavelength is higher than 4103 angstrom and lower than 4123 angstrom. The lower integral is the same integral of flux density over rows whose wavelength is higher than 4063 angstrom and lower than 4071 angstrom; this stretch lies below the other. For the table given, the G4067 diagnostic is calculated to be -240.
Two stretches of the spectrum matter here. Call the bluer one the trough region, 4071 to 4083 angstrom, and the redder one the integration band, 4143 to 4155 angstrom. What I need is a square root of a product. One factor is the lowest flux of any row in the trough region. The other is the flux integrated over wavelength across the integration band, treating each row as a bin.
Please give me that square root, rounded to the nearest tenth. 12.6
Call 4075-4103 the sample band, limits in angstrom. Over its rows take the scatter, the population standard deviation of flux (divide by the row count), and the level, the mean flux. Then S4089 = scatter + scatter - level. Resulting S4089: -2.8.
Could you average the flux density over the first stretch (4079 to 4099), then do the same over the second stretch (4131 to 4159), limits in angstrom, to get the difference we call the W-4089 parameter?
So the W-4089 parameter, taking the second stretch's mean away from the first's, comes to -0.18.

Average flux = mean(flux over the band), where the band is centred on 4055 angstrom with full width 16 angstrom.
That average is 3.93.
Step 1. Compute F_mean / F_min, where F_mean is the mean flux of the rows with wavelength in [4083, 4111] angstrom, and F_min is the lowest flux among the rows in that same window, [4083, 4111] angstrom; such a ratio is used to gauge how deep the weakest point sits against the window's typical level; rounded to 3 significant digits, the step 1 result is 1.16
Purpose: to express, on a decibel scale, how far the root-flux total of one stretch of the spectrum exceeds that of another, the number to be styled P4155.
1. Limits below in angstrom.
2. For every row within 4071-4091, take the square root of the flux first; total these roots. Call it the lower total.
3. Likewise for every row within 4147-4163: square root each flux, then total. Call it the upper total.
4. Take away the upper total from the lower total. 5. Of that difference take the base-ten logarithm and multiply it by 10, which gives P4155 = 2.3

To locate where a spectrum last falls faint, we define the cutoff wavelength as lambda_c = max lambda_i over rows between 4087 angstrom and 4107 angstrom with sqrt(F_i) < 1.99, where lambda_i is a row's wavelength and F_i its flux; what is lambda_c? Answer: 4105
